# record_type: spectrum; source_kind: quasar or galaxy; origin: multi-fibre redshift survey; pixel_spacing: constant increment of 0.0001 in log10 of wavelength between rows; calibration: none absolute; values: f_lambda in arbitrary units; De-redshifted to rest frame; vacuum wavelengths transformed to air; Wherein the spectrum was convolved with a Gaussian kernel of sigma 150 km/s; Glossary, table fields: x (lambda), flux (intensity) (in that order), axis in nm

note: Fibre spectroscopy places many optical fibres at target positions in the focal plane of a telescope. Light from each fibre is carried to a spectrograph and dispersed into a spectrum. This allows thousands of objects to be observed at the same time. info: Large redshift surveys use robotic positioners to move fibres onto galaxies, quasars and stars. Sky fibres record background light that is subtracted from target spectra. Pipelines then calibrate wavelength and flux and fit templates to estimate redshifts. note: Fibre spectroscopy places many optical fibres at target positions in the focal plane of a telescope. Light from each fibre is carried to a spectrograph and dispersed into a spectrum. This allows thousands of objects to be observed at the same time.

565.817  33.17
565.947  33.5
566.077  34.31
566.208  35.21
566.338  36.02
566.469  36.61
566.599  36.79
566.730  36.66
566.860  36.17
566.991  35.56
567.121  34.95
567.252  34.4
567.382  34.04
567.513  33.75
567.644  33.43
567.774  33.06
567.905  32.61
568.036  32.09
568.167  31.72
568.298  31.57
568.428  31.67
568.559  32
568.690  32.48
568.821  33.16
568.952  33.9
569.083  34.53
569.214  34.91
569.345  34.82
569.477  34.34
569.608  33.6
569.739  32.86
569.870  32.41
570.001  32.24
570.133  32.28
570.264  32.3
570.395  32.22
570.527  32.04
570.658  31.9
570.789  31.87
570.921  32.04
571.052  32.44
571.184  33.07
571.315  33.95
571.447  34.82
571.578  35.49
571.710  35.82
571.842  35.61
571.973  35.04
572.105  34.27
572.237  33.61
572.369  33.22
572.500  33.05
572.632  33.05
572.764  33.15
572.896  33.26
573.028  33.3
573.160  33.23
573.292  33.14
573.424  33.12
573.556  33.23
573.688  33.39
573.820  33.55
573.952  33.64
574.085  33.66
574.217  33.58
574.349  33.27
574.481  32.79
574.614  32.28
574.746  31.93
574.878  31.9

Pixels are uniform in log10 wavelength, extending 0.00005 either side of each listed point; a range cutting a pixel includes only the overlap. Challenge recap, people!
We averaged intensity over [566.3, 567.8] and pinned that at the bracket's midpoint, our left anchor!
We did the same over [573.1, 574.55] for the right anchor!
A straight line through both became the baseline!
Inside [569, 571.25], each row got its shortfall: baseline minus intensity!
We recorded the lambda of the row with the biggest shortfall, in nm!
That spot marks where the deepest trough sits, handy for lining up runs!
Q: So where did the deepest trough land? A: 570.658 nm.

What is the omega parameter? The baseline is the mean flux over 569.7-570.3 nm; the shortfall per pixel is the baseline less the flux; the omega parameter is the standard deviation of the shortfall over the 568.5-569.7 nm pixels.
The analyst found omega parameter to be 1.0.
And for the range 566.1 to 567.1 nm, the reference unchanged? 0.6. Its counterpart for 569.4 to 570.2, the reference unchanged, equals 0.8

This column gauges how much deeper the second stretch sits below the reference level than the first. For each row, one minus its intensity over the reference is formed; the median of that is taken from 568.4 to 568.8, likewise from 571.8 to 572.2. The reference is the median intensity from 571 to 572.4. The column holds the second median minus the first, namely -0.09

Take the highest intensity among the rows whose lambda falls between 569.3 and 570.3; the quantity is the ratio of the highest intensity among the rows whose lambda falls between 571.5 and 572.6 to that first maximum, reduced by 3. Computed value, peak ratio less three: -1.97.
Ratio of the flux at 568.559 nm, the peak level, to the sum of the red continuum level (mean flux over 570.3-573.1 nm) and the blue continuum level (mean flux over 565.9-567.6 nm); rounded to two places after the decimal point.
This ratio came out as 0.47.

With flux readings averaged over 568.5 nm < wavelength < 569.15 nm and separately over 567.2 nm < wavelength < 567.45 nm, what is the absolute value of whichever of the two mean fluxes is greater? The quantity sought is 34.2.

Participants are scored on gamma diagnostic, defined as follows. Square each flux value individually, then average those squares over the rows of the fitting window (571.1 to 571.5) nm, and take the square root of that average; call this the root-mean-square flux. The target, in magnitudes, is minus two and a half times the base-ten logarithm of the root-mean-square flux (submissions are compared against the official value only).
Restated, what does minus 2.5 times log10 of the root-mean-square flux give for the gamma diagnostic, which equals -3.83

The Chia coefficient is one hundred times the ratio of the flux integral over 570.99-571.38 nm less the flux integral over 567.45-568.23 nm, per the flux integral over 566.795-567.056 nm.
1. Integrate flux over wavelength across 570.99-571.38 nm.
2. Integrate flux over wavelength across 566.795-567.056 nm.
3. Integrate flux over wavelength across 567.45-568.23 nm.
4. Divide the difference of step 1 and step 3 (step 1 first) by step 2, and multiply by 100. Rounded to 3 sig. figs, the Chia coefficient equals -135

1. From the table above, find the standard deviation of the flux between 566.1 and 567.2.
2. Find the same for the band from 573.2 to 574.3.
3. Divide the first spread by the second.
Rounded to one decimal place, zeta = 3.1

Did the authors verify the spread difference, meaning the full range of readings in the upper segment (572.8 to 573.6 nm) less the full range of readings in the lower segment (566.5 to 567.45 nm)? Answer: -2.6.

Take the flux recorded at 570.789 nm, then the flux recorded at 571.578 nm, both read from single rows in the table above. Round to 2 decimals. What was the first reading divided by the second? 0.90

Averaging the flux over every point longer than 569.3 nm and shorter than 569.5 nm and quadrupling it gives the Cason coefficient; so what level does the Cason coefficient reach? 138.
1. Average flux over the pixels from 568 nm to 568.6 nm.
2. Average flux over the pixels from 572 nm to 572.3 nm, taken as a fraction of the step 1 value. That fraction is 1.07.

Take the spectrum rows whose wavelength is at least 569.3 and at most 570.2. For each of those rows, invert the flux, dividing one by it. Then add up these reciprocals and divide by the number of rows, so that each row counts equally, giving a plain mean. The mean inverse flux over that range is 0.0301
